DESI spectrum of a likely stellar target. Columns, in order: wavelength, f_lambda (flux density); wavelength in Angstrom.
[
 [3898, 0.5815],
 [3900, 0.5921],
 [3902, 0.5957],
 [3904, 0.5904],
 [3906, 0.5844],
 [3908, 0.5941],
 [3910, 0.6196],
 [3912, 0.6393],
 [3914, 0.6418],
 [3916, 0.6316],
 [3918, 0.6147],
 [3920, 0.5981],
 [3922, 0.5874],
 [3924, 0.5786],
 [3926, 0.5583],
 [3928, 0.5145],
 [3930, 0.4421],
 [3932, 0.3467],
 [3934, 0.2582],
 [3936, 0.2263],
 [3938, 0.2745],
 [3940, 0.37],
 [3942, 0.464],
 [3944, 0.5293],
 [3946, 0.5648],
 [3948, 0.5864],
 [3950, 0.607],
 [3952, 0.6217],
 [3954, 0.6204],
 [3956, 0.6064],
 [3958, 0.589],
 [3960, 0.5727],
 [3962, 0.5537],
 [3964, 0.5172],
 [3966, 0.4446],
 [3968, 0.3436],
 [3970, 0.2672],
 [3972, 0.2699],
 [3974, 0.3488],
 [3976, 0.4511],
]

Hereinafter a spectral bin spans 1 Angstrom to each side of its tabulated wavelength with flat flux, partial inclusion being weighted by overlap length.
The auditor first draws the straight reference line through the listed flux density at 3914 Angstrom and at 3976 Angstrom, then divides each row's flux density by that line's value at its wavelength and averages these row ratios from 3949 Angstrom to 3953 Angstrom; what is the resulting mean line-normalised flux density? 1.2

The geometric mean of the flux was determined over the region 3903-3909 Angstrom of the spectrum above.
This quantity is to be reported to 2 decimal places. 0.59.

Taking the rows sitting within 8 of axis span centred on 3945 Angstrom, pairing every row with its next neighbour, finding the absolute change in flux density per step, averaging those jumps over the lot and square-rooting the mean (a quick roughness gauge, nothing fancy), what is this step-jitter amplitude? 0.202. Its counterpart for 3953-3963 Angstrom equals 0.129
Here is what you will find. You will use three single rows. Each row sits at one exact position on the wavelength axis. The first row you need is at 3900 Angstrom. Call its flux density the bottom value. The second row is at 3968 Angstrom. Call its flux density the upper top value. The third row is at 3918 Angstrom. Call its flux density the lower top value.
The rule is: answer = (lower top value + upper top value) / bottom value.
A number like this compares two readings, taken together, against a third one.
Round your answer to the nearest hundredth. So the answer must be 1.62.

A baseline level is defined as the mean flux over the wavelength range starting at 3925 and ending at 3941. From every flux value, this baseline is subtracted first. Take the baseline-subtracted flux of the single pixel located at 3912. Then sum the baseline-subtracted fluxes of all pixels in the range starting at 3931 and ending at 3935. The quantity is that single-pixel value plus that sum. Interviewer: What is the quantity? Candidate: 0.1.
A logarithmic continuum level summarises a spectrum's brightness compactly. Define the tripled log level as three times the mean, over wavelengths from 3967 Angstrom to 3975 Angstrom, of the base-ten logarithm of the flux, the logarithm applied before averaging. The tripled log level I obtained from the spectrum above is -1.55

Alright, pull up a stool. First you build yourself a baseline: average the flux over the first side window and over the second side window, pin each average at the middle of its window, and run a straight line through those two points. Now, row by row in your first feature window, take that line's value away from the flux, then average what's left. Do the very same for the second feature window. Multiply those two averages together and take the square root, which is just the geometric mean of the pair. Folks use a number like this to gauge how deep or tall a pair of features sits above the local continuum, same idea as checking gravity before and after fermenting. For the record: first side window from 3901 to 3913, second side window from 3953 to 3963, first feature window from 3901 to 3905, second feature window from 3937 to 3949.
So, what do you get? 0.039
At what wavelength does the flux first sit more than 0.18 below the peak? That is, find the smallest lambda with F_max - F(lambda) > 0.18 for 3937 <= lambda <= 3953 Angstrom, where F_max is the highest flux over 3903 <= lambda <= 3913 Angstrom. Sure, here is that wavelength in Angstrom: 3938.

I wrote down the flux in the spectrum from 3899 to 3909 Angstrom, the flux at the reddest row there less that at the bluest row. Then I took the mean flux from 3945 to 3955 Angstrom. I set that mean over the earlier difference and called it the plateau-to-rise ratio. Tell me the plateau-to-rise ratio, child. 300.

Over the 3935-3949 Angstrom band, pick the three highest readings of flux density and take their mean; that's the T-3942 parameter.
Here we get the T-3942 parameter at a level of 0.56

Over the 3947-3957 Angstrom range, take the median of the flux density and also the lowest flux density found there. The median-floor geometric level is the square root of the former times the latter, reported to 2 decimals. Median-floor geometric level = 0.60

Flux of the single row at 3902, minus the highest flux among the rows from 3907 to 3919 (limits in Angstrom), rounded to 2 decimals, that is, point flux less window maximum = -0.05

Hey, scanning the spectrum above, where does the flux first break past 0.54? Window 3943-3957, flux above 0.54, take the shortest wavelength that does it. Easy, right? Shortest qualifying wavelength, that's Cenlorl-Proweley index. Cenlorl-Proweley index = 3946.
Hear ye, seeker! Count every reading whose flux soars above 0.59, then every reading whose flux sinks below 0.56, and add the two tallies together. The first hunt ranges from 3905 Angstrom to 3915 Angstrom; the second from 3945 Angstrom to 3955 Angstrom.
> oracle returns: 4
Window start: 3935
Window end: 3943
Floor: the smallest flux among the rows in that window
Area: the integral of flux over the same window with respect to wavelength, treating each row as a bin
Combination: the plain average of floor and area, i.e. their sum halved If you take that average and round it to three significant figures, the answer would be 1.45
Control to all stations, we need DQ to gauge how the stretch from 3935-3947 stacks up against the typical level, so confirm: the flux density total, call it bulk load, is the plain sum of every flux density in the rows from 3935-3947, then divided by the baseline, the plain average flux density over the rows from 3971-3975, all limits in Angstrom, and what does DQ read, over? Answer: 8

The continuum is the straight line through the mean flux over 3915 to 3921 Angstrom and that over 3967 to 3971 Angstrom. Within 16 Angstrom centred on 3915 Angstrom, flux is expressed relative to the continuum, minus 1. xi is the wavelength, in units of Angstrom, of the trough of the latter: 3908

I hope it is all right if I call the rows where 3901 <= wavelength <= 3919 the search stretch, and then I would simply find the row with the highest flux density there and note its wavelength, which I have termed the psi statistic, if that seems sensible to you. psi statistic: 3914 Angstrom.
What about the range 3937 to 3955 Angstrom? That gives 3952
